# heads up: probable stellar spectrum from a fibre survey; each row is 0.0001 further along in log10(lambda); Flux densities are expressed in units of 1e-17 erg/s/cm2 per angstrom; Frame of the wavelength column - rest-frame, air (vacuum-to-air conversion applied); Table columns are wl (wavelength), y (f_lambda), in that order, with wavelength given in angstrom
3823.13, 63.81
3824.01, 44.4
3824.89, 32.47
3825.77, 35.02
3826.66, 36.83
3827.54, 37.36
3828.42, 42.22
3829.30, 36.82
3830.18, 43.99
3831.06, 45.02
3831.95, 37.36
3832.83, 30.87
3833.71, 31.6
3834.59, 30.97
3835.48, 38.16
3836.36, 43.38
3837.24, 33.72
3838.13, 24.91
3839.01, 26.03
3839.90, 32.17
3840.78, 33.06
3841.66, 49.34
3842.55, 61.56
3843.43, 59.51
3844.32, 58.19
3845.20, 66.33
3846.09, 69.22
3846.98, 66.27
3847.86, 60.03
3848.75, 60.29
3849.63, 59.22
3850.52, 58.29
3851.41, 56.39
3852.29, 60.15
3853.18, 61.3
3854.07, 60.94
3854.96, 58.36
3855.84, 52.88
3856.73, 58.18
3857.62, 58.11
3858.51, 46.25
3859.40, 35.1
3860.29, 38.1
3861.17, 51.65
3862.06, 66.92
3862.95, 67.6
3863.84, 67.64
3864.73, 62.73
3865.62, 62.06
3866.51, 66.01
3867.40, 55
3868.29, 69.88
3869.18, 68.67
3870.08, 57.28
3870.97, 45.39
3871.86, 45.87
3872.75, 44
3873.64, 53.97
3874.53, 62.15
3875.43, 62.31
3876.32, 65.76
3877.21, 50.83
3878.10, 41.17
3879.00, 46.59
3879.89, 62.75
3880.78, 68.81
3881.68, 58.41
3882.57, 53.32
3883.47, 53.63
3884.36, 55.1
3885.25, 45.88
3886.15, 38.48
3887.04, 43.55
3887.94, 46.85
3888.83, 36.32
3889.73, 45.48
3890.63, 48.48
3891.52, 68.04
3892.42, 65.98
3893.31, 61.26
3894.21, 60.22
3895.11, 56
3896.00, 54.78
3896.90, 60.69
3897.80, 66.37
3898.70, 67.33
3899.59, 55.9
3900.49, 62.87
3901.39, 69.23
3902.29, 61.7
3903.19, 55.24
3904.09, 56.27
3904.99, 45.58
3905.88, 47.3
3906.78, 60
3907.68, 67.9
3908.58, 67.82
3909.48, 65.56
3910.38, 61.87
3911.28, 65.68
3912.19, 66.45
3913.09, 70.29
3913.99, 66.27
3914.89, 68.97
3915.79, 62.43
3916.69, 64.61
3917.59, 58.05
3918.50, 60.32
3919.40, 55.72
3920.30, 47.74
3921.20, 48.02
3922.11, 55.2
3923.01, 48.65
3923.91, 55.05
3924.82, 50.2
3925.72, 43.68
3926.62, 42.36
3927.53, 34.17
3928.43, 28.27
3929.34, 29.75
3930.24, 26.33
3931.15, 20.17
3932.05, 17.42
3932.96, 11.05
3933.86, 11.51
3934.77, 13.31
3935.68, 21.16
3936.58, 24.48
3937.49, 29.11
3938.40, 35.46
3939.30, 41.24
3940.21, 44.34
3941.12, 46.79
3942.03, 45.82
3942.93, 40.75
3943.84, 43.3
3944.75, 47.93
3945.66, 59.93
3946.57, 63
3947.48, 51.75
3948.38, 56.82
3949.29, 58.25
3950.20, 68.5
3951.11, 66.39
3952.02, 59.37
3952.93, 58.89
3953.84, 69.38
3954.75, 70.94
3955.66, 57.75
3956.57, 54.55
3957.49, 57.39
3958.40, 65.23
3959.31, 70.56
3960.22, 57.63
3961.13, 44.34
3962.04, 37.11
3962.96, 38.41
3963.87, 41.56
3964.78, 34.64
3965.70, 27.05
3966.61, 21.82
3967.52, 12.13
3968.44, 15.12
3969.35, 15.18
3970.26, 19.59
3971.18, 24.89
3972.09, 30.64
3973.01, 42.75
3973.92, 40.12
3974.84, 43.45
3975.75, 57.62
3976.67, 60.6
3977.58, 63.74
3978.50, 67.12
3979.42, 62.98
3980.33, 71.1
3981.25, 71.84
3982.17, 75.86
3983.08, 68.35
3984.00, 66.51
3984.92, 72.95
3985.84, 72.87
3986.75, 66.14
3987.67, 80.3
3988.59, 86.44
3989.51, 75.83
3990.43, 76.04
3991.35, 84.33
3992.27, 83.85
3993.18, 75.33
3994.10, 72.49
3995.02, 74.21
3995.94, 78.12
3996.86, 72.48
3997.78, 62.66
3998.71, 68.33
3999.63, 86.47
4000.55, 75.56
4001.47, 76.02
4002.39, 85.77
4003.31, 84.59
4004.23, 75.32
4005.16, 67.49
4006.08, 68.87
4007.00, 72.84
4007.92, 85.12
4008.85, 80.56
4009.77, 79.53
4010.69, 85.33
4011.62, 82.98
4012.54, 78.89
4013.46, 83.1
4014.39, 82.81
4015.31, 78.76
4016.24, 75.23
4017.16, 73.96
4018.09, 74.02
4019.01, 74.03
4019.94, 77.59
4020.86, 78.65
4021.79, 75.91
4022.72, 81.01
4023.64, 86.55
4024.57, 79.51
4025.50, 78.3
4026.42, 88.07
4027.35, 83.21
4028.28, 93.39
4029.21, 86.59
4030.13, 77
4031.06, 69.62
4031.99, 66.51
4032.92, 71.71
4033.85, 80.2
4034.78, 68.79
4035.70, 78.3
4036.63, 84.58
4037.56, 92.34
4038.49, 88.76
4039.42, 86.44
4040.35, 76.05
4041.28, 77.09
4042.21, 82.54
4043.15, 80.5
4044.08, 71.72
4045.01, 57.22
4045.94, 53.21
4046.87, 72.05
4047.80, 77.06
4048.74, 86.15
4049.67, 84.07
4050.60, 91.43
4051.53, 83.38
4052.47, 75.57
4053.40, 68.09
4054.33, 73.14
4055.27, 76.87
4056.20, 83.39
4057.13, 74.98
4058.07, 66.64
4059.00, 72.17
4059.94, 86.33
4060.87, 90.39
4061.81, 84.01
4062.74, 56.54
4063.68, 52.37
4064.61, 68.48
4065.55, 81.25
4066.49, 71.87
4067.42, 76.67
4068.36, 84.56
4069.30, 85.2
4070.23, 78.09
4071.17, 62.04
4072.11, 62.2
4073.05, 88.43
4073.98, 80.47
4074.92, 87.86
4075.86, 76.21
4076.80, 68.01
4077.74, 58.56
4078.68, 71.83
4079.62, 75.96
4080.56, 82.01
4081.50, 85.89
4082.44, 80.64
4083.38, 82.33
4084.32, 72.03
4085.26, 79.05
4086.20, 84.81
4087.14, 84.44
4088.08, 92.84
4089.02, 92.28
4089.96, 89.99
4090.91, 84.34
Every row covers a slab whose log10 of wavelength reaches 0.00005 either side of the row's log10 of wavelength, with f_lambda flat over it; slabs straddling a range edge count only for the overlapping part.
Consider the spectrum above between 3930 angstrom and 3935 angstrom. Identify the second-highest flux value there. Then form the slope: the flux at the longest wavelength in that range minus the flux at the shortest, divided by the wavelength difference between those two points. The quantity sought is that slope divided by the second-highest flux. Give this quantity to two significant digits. -0.14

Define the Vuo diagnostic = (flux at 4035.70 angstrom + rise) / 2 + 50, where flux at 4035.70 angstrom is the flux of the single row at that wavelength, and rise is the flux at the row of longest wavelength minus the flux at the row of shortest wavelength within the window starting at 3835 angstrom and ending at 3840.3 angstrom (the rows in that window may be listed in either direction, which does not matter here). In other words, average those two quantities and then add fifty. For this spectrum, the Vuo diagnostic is 86.2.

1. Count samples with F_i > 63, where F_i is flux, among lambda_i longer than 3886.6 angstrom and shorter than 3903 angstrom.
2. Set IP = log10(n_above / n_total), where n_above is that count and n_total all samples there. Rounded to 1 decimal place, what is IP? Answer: -0.6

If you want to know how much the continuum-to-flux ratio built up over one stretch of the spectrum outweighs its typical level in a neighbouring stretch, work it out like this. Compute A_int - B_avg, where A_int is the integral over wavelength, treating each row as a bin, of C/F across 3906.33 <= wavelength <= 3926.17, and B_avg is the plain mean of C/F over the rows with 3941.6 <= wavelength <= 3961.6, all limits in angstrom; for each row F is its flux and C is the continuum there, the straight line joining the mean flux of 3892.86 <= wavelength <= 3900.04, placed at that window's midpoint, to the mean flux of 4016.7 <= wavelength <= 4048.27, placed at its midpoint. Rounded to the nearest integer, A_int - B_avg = 20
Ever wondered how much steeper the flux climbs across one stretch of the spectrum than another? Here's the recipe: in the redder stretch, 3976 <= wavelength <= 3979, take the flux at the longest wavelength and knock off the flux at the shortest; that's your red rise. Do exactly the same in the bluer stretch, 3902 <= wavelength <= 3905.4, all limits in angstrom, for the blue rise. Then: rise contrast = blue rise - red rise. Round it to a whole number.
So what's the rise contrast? -23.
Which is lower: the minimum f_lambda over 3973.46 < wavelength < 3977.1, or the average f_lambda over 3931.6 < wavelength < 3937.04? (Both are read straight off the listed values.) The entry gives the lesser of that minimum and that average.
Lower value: 16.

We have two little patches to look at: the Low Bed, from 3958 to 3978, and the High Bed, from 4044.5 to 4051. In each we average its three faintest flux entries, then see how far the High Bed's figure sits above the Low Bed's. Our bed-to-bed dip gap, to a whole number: 47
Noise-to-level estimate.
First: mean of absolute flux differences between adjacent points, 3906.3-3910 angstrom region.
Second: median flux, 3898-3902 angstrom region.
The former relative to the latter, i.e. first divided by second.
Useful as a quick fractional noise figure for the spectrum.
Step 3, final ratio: 0.052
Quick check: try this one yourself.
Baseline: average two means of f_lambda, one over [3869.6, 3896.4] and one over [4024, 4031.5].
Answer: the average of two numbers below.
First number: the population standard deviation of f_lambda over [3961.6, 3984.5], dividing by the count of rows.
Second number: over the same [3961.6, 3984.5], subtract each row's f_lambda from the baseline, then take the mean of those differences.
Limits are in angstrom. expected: 22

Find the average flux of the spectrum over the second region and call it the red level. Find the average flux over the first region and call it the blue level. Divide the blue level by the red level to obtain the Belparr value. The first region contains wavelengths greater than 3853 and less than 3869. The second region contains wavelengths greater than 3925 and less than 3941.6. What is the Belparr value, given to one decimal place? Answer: 2.0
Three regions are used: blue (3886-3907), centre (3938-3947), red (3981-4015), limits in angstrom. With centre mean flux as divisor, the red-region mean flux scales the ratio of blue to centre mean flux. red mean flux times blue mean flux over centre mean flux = 91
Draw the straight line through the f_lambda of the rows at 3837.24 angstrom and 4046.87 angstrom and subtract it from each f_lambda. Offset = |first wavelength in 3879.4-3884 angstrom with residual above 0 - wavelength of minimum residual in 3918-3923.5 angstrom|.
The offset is 40.4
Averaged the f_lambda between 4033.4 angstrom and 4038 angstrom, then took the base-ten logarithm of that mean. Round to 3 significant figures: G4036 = 1.91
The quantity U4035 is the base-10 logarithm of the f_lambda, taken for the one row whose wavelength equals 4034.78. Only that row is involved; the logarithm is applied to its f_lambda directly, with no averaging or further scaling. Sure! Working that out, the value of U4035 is 1.84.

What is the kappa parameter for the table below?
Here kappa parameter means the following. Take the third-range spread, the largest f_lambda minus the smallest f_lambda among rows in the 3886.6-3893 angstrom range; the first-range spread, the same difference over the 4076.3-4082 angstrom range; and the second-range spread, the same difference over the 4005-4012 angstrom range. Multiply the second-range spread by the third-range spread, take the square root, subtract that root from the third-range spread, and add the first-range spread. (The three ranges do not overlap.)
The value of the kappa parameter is 35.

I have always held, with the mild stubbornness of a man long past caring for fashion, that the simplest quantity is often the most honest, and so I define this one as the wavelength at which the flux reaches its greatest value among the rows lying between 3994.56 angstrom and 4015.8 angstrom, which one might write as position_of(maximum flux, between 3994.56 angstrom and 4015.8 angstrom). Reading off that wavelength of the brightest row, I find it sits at 3999.63 angstrom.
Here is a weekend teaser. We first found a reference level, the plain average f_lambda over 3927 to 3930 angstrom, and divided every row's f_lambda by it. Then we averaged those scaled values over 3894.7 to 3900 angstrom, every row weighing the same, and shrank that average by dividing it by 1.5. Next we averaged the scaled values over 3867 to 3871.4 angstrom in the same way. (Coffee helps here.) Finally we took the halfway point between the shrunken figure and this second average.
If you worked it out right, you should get 1.62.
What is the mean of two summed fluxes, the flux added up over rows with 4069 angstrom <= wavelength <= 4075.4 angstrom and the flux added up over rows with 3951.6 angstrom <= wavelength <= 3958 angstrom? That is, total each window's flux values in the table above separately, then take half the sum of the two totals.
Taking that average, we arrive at 486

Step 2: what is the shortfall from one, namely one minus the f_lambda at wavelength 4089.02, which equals -91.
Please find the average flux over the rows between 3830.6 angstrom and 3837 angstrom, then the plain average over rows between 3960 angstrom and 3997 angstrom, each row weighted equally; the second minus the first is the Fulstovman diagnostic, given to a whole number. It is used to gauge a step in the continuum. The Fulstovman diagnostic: 19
